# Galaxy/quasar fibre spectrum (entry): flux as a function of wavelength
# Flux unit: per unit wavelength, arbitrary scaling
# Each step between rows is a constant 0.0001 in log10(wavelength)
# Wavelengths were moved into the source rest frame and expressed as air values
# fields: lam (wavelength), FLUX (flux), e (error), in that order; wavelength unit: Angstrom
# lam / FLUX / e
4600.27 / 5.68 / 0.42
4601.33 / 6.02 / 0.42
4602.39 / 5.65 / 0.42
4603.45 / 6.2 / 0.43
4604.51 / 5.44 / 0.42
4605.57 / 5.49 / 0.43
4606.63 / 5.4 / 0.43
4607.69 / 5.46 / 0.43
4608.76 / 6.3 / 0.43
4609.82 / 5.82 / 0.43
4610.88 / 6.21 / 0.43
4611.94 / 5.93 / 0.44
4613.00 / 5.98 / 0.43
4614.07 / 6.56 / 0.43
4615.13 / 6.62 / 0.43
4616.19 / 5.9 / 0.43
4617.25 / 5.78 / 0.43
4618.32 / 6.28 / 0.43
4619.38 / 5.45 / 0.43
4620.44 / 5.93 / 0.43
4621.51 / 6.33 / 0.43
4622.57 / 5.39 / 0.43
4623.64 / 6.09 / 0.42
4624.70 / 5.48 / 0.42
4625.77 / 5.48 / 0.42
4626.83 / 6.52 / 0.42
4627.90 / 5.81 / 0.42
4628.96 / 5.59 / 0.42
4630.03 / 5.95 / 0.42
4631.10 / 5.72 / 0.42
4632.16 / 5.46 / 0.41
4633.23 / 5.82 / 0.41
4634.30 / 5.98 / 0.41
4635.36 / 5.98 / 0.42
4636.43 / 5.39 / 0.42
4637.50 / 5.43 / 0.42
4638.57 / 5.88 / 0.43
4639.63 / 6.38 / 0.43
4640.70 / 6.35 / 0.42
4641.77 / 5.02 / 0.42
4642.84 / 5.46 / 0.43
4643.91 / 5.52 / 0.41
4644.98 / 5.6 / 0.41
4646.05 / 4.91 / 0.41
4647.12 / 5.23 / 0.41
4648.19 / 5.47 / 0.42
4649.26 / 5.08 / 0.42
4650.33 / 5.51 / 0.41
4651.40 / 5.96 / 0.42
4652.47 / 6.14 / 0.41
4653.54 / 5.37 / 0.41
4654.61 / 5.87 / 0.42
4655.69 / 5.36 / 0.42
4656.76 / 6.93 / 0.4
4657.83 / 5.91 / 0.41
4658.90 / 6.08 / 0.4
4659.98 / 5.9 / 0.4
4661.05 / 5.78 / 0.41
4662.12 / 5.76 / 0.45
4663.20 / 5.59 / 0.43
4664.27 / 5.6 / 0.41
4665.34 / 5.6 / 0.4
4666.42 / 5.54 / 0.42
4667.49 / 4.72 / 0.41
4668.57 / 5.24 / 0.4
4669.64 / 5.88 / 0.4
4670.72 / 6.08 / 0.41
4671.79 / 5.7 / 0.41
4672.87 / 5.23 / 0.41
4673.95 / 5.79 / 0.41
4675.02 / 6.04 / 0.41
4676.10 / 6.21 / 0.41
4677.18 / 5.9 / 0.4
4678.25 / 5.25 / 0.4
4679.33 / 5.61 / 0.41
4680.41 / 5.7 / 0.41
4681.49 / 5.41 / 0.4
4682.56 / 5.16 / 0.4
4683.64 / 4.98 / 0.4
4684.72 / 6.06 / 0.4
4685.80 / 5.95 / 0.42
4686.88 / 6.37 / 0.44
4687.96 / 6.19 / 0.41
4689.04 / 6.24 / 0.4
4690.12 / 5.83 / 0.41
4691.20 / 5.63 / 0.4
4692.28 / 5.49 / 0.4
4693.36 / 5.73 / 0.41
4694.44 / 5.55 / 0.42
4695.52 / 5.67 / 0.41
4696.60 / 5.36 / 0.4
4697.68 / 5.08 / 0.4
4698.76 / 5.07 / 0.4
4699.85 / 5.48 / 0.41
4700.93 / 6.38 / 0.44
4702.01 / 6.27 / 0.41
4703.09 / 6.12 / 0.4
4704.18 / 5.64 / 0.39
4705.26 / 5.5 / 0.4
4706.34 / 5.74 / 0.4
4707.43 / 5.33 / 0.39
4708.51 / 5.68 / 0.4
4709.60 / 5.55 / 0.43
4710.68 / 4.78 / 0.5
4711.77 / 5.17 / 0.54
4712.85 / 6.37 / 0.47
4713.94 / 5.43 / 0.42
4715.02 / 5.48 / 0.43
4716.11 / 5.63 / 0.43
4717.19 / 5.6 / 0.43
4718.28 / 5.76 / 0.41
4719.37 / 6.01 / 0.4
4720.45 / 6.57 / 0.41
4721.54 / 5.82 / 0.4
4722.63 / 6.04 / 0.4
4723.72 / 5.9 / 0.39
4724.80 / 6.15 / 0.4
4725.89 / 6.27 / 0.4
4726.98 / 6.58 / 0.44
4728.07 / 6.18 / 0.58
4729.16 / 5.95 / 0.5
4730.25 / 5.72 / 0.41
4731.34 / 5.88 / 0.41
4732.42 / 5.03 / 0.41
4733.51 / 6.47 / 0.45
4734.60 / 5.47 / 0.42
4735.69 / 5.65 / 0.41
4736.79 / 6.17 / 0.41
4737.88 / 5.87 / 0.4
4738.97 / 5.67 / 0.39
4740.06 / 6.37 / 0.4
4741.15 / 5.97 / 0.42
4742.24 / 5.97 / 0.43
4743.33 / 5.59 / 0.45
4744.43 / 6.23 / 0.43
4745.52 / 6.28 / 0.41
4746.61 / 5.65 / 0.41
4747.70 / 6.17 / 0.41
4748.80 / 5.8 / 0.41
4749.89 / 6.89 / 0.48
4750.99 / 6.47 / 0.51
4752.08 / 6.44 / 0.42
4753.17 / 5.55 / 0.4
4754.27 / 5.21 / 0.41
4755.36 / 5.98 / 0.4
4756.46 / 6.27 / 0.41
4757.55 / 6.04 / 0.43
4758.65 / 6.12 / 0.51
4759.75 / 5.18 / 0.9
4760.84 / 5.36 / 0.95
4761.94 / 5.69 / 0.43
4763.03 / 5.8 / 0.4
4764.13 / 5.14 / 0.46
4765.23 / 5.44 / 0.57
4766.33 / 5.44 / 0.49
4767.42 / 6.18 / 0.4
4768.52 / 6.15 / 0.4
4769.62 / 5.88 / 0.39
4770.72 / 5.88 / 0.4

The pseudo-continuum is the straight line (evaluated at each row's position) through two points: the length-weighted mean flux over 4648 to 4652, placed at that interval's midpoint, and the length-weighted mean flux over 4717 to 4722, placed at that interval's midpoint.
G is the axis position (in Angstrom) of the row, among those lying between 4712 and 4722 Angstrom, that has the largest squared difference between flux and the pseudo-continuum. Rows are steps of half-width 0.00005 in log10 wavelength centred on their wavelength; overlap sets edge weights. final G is 4720.45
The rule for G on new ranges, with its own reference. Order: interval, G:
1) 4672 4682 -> 4676.10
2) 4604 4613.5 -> 4608.76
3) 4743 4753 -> 4749.89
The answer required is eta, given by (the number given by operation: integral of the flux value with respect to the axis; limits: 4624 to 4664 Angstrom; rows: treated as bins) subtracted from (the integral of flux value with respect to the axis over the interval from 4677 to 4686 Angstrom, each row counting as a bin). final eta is -179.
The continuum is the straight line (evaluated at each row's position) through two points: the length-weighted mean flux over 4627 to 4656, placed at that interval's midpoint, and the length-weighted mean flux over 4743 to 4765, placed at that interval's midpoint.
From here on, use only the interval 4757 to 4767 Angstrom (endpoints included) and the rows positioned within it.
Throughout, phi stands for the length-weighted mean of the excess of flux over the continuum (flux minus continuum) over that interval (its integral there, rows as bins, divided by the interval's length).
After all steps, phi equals -0.32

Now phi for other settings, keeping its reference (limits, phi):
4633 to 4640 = 0.19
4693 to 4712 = -0.21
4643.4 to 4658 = -0.04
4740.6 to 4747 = 0.09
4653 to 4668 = 0.03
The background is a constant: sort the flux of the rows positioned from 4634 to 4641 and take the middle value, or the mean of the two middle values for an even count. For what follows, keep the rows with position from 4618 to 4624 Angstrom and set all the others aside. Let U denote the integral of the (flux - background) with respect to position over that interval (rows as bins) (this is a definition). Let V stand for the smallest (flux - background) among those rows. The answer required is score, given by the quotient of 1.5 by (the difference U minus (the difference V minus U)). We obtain -3.4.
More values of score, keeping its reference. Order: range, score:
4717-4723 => 3.3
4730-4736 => -0.6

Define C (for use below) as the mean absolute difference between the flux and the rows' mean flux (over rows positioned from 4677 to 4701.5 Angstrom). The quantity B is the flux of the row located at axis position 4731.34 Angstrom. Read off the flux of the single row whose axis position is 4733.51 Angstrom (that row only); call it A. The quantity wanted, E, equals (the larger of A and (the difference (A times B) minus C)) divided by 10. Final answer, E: 3.77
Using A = 6.47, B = 5.88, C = 0.331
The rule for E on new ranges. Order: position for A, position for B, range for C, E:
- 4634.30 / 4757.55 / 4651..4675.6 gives 3.58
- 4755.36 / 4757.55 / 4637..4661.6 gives 3.57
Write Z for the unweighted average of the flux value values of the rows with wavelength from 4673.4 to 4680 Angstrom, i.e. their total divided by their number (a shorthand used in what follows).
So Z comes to 5.8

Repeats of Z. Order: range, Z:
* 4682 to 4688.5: 5.8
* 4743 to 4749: 6.0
